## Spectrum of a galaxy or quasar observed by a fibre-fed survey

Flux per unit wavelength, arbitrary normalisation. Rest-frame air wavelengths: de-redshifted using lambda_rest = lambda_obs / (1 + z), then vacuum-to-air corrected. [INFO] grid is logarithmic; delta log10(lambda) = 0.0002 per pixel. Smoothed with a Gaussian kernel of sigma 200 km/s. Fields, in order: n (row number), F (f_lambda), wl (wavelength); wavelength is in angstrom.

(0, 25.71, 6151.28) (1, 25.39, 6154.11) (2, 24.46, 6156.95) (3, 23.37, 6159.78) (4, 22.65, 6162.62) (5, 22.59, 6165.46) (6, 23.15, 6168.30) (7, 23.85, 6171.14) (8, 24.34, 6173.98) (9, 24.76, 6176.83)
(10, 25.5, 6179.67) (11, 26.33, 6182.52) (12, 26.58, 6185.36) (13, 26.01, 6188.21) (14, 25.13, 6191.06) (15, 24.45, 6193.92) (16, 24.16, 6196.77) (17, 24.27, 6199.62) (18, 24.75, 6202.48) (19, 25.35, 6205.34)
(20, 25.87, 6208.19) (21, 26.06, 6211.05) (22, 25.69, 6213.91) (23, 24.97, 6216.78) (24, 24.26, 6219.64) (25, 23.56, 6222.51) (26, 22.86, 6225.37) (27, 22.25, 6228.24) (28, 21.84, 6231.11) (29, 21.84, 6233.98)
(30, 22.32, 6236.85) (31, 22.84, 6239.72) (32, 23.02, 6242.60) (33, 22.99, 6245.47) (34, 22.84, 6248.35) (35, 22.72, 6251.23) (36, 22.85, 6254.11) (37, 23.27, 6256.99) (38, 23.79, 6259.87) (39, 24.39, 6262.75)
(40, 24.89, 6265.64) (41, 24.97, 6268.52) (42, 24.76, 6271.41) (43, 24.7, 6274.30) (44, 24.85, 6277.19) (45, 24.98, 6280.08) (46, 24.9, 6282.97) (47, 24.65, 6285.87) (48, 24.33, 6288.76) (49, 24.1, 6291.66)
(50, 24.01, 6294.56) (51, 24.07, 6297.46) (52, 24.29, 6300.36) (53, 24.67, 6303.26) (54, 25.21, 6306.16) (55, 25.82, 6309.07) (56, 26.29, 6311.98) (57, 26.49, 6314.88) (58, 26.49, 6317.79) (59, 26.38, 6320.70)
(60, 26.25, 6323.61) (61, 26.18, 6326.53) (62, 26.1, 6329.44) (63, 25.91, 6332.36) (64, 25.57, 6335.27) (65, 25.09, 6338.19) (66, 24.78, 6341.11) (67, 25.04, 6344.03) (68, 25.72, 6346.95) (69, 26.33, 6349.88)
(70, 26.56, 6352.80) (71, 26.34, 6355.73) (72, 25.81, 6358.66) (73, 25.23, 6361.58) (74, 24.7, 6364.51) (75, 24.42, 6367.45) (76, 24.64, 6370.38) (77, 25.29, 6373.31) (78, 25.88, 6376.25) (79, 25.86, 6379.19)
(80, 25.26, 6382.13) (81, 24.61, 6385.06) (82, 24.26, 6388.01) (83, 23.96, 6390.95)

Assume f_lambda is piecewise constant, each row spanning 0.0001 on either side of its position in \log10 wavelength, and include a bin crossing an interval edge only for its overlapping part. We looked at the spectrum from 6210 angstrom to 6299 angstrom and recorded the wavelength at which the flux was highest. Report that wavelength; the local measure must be 6211.05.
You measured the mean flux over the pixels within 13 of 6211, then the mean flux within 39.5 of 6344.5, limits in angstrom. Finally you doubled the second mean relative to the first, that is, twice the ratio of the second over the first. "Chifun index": 2.06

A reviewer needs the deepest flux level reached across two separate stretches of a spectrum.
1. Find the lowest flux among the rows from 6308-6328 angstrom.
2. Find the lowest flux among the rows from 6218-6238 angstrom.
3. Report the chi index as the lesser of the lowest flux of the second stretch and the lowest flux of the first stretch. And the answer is 21.8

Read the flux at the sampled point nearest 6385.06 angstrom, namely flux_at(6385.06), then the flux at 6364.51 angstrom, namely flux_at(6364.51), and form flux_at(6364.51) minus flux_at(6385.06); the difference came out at 0.1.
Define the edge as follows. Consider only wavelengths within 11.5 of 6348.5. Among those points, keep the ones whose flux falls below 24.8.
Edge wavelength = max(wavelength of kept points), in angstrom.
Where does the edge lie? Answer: 6341.11 angstrom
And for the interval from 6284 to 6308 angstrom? 6303.26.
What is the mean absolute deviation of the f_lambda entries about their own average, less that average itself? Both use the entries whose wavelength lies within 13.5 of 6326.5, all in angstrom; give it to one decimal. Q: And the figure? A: -25.7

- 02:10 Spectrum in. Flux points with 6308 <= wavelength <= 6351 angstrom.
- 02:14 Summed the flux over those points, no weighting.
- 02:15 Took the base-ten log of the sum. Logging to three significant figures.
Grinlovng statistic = 2.59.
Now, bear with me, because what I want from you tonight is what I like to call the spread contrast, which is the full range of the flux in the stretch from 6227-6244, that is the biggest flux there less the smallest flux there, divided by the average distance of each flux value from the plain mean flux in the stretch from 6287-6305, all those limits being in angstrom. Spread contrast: 6.4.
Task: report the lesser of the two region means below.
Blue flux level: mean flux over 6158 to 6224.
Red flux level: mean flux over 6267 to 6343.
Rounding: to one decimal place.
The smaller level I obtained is 24.7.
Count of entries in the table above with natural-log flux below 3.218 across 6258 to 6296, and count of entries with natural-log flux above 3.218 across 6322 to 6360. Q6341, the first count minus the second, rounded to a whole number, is 0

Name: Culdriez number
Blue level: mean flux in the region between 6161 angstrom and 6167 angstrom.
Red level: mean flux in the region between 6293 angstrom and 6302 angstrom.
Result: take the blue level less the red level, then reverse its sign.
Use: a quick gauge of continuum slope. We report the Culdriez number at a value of 1.5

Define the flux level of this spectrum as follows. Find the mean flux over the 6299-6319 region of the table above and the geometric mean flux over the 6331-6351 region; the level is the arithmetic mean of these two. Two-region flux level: 25.5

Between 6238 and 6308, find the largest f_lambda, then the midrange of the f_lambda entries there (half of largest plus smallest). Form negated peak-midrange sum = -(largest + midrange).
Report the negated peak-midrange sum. -49.2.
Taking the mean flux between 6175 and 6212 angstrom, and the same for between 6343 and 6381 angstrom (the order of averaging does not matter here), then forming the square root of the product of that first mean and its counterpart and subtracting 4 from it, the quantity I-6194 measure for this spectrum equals 21.4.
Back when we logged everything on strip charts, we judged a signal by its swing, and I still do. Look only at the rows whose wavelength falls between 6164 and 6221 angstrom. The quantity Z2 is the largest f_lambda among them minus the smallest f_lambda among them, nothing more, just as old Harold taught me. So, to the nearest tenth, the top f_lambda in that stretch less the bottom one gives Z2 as 4.0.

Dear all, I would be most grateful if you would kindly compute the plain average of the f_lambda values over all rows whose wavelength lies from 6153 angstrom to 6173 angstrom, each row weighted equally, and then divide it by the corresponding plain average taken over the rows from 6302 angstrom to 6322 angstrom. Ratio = 0.91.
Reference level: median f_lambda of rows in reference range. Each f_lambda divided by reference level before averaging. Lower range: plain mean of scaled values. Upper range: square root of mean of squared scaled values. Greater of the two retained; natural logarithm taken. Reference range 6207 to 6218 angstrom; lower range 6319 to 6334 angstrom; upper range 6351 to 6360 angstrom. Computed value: 0.018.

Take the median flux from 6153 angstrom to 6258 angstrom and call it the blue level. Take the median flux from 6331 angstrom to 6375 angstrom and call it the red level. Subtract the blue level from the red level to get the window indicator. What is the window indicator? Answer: 1.1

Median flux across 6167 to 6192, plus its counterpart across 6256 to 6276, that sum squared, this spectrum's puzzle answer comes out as 2483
